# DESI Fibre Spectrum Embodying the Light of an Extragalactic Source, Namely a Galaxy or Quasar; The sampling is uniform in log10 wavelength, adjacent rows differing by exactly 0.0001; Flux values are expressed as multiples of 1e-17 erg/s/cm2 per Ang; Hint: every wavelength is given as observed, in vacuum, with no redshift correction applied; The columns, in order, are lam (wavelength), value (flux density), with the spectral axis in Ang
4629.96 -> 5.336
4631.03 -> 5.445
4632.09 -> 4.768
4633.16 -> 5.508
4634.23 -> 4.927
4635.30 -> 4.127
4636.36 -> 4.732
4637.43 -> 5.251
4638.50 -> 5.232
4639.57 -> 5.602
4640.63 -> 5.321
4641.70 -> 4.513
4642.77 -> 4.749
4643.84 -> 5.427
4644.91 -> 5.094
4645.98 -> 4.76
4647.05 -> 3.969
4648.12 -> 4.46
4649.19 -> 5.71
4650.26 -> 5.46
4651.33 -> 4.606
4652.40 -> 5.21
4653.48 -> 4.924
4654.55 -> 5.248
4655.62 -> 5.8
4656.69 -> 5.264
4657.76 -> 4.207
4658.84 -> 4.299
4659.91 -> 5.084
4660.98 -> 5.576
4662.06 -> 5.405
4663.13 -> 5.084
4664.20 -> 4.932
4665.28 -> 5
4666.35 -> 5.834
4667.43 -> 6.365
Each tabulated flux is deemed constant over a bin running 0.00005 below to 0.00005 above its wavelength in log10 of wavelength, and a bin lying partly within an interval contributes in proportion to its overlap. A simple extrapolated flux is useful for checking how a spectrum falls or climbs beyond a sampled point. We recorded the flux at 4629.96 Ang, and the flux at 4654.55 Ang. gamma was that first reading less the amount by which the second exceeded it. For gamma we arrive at 5.4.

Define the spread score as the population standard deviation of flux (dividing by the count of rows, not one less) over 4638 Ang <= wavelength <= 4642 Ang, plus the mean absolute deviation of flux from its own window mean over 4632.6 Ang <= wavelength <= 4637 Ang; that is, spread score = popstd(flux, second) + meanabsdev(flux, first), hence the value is 0.80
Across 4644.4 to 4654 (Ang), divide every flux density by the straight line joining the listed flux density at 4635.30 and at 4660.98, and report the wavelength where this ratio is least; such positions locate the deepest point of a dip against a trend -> 4647.05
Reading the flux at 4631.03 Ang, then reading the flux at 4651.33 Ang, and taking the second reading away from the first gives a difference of 0.84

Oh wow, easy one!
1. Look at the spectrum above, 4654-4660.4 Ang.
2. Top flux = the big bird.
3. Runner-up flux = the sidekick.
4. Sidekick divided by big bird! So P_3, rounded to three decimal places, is 0.908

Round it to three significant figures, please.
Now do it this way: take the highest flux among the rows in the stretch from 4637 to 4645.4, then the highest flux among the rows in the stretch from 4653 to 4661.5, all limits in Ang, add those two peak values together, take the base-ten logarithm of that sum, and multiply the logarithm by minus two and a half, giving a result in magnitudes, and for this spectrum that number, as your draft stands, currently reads -2.64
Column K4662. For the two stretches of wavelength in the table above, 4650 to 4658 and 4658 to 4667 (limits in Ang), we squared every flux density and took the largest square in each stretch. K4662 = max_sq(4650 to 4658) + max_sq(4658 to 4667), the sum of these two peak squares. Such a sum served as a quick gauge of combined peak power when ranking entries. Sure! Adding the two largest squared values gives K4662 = 67.7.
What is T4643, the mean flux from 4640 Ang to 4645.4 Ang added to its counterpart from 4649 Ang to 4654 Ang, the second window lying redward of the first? 10.2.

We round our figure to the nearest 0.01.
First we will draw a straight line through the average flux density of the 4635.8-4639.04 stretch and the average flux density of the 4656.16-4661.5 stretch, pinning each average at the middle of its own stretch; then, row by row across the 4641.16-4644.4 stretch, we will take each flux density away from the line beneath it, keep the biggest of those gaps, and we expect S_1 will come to 0.52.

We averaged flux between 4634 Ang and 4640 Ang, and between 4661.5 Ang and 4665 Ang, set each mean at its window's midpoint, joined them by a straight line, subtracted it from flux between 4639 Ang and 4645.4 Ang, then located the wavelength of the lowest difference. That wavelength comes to 4641.70 Ang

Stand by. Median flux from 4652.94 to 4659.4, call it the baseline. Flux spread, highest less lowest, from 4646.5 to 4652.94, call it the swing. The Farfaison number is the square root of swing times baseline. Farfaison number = 2.98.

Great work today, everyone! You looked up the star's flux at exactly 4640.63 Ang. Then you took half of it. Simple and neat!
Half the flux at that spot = 2.66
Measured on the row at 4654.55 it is 2.62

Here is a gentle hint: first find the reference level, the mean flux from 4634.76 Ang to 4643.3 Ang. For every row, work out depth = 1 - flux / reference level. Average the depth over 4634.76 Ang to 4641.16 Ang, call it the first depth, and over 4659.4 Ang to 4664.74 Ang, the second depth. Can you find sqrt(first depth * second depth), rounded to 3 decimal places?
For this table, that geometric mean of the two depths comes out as 0.034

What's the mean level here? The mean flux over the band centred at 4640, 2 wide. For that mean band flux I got 5.5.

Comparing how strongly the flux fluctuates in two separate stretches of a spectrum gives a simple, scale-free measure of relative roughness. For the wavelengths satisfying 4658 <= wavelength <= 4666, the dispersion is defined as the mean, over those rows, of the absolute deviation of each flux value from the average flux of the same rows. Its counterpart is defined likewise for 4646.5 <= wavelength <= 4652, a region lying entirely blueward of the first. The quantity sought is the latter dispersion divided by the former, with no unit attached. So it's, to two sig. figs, 2.2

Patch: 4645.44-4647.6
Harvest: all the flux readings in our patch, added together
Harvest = 8.7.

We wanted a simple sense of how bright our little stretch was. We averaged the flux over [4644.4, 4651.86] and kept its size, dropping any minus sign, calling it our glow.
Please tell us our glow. 4.866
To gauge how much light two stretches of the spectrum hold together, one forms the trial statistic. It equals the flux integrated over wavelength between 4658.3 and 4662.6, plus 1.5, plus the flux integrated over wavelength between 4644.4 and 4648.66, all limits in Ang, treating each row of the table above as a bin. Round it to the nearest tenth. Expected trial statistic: 42.9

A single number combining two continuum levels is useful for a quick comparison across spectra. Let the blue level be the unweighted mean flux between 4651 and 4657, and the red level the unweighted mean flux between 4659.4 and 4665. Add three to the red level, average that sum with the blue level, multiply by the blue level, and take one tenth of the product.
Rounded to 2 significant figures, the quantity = 3.5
